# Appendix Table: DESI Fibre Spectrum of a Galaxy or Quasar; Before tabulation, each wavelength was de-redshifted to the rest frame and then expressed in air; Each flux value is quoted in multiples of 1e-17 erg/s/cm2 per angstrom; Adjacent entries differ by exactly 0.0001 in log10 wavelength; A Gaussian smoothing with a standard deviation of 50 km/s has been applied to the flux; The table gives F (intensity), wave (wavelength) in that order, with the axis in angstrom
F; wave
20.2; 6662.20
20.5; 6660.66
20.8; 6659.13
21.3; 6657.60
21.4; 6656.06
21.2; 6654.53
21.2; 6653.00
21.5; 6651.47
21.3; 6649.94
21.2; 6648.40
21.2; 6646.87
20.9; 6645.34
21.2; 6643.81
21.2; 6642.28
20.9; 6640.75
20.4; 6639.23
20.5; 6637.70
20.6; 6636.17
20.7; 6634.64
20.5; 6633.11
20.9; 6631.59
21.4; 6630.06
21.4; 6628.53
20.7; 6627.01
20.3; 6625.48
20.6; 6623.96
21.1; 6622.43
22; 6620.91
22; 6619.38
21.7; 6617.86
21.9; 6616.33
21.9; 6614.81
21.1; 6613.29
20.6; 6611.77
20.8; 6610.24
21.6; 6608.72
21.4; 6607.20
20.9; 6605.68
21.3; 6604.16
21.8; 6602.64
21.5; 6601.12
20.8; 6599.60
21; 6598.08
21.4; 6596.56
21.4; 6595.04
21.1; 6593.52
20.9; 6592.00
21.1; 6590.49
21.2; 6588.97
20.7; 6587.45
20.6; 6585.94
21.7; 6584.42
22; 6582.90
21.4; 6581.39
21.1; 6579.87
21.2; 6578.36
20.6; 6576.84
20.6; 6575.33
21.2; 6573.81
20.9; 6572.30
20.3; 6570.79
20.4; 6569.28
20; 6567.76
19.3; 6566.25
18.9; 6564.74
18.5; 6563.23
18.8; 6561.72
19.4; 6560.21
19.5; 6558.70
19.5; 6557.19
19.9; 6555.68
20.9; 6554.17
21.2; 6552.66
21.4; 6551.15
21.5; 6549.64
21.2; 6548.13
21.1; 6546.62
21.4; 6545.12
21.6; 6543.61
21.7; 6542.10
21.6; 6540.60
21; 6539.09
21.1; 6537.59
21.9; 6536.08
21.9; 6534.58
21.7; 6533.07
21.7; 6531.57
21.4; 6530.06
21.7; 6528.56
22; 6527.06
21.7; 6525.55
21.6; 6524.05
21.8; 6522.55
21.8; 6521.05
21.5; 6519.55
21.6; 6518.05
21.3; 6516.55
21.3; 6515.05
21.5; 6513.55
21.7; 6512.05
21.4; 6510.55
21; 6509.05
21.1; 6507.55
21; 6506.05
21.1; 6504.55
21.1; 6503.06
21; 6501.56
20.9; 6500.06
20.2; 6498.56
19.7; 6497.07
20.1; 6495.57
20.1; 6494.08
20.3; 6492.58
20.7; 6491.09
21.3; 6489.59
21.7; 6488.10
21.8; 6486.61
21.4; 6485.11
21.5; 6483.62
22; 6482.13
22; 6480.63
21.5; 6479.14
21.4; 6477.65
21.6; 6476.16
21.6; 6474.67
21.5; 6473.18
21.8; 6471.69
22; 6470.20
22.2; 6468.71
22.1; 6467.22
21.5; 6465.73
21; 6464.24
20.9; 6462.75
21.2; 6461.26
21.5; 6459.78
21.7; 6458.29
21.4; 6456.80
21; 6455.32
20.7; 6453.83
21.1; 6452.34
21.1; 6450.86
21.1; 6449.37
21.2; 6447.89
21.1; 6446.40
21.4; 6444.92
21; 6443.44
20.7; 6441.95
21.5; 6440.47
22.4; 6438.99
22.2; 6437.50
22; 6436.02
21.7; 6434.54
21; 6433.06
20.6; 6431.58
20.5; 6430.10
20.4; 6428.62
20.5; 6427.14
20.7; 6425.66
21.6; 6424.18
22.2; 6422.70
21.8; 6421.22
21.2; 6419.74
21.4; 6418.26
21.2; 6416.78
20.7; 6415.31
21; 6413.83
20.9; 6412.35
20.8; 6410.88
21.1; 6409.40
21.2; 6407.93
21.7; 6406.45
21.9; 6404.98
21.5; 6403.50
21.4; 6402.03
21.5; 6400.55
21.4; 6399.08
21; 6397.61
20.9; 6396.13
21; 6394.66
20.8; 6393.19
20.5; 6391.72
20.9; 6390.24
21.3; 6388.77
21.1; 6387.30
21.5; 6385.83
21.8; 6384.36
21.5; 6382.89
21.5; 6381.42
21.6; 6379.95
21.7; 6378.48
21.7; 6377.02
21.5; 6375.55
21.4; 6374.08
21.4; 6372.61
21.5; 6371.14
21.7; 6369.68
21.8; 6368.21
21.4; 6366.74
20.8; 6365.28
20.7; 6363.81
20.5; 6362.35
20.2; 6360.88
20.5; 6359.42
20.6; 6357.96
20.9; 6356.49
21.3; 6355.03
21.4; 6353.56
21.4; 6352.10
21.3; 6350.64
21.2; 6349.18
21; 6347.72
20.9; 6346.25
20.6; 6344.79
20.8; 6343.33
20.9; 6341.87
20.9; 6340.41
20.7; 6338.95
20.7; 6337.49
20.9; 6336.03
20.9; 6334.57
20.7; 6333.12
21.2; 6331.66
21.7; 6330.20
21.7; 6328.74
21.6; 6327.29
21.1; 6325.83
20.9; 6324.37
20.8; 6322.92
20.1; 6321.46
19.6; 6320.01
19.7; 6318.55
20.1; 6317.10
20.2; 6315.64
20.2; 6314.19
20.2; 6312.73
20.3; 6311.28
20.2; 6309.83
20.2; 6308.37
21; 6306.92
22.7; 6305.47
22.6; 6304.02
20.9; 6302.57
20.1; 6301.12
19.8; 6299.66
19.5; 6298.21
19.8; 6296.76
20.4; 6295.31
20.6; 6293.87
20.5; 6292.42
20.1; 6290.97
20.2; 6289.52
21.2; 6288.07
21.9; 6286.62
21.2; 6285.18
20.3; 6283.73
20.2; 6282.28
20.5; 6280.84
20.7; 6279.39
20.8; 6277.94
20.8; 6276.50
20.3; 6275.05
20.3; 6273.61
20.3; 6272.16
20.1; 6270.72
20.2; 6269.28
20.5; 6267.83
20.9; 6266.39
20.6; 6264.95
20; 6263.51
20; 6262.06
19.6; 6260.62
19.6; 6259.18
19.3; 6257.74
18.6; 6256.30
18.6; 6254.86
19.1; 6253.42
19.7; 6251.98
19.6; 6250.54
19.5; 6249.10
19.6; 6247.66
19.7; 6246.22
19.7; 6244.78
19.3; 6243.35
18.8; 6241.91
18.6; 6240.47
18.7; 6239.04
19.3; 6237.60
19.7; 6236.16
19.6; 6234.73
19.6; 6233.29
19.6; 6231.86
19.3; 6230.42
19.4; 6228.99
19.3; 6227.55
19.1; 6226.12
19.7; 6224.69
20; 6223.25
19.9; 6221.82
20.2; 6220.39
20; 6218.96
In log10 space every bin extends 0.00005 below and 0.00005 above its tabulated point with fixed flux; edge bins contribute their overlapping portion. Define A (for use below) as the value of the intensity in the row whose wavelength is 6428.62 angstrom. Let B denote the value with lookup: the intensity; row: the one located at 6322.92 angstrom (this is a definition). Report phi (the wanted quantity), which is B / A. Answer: 1.02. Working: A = 20.4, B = 20.8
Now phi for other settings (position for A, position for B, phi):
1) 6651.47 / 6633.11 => 0.95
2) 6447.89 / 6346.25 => 0.99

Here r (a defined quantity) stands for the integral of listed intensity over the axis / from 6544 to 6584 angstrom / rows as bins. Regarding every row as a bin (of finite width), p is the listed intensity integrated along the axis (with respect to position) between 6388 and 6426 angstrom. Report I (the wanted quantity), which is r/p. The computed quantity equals 1.02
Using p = 806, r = 820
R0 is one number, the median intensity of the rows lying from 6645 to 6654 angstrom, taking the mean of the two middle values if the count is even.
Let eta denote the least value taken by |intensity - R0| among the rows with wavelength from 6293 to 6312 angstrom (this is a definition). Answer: 0.20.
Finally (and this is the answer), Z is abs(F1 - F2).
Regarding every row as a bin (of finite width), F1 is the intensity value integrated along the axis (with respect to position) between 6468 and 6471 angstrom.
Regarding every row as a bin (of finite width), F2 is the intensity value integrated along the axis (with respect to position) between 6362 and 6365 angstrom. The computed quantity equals 4.3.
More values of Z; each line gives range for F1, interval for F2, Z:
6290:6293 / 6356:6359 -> 1.3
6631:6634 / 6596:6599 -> 1.3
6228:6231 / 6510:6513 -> 6.6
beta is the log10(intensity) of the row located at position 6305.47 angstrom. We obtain 1.36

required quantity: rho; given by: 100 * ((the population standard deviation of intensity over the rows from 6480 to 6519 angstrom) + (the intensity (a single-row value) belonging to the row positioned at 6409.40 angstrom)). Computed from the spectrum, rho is 2170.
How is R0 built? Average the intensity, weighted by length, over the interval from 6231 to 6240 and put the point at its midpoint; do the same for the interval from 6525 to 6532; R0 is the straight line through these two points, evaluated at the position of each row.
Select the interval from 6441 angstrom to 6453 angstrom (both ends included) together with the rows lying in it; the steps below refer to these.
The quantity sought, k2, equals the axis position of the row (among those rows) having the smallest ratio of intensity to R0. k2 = 6441.95 angstrom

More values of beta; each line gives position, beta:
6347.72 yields 1.32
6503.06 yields 1.32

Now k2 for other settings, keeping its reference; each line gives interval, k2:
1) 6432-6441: 6433.06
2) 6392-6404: 6393.19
